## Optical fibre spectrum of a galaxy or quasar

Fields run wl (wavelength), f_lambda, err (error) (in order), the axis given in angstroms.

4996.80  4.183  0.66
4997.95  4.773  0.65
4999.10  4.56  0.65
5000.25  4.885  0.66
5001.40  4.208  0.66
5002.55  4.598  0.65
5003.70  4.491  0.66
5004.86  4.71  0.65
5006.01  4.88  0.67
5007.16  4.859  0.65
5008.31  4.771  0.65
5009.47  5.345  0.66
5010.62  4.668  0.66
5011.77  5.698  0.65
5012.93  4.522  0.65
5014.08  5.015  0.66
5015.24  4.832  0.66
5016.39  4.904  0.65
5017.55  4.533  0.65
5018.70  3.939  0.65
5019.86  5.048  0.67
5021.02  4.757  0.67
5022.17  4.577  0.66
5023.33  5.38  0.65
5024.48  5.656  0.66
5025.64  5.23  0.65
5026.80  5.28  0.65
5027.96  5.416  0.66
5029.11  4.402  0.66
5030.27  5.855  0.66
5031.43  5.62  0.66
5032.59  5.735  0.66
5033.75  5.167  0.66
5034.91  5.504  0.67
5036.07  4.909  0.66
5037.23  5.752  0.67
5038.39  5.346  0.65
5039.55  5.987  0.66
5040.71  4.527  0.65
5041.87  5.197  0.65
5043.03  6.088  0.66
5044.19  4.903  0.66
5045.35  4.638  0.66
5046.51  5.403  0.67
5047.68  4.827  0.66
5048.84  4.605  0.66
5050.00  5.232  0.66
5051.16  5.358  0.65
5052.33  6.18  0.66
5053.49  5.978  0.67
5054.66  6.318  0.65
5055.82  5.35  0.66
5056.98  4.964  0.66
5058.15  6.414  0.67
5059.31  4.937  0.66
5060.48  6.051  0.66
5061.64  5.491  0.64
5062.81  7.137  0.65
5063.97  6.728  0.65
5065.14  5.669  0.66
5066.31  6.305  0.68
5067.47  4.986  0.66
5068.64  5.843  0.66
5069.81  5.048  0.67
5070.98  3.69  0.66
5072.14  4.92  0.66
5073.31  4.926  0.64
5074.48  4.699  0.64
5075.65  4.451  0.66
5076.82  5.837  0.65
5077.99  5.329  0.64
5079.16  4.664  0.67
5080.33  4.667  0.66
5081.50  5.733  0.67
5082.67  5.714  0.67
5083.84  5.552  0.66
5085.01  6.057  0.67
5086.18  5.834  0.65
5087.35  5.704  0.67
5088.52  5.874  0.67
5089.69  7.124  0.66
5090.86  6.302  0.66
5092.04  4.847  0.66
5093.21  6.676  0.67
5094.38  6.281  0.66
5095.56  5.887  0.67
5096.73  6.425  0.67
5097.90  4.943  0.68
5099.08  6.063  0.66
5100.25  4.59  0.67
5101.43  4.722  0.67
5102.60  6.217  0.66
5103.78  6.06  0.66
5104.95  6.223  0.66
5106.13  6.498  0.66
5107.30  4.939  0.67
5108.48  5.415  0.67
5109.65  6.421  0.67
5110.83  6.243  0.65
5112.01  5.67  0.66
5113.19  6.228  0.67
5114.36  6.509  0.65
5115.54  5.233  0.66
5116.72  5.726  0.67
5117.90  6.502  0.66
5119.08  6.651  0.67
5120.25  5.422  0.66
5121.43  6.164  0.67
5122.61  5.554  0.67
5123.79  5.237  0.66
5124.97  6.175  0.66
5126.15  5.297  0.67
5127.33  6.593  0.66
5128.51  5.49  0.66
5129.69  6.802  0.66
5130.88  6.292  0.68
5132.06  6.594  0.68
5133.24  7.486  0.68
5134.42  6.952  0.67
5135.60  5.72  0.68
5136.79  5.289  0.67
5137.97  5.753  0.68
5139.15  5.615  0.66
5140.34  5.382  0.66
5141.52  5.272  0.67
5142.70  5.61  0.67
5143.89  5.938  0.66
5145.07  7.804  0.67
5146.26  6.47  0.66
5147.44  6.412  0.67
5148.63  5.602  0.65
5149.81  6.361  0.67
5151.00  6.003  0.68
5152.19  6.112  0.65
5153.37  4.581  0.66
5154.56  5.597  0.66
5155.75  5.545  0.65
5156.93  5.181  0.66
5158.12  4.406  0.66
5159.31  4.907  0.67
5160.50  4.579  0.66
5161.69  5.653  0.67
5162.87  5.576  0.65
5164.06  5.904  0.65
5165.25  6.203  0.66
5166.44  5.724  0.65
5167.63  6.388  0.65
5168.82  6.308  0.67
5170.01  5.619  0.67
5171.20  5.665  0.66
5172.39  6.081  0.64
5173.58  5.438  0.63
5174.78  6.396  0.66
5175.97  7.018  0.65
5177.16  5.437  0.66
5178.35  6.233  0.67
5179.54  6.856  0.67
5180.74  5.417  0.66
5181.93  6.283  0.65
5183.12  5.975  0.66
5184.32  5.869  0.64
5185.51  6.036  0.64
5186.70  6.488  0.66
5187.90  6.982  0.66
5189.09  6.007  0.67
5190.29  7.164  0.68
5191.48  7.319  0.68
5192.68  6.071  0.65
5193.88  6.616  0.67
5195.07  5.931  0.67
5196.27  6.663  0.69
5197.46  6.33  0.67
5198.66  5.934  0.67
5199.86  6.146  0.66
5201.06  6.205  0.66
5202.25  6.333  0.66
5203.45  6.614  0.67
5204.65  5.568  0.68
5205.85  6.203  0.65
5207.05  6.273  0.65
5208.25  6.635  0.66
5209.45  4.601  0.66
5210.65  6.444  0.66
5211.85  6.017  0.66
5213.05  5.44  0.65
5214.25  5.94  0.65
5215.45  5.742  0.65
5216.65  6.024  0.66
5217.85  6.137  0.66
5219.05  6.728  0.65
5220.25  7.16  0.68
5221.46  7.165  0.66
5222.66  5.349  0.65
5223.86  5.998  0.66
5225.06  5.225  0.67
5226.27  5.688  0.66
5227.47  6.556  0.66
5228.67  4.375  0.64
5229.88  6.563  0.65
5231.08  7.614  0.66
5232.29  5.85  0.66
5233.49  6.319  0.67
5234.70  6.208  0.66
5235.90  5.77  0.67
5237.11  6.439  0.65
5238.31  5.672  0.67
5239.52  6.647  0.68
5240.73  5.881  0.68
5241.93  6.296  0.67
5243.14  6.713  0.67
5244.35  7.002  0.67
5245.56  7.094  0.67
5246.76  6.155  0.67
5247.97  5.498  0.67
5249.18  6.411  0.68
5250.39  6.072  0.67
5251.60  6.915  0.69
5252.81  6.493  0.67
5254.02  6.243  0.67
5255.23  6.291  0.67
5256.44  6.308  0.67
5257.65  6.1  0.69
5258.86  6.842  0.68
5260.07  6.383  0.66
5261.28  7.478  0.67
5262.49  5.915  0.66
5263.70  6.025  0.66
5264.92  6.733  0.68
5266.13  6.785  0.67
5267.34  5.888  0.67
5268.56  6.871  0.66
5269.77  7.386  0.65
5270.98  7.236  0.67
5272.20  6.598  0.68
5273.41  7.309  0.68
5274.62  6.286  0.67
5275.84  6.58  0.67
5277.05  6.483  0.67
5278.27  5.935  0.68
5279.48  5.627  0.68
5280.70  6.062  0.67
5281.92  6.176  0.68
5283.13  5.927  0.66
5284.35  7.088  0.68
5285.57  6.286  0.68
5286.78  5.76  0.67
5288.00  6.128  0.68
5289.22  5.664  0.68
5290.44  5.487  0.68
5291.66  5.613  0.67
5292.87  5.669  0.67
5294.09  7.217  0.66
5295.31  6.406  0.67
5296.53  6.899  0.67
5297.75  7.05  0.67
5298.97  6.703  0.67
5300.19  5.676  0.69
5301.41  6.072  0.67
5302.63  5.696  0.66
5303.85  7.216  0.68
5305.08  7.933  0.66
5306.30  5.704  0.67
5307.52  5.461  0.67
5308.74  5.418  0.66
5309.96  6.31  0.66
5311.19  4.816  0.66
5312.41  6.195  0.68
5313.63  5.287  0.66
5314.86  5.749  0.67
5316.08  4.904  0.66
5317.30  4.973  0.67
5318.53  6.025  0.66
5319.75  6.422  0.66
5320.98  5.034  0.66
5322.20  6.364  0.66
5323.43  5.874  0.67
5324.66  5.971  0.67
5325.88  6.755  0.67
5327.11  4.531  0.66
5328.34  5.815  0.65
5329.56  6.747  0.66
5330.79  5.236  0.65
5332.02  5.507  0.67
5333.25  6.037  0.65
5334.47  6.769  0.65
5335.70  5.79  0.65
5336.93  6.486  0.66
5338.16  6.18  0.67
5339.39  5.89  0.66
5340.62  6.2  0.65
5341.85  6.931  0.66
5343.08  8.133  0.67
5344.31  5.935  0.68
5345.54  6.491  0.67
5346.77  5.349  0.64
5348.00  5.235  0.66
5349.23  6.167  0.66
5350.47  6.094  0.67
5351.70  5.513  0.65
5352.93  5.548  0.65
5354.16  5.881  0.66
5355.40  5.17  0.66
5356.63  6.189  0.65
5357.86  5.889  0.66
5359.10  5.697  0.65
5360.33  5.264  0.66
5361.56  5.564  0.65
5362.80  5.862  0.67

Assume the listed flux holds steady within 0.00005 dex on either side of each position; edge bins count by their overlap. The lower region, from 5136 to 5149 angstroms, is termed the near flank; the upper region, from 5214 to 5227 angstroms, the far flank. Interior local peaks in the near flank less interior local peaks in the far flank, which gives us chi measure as 0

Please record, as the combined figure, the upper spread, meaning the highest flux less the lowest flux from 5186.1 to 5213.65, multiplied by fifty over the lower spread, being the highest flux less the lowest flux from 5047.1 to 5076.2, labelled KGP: 39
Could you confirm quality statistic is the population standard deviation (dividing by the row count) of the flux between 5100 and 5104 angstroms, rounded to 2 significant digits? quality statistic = 0.74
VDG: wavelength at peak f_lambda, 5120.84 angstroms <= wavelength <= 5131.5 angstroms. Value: 5129.69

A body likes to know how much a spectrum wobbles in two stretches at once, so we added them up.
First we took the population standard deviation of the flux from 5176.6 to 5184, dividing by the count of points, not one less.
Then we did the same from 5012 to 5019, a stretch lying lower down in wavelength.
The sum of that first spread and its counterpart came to 0.86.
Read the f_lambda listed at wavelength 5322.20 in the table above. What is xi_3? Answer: 6.364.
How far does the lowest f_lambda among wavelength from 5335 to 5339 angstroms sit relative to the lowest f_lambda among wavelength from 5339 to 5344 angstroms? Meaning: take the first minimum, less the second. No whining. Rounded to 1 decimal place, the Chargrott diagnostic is -0.1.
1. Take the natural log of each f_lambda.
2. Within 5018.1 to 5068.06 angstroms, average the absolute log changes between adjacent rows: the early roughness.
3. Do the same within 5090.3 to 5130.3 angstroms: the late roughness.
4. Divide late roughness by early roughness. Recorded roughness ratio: 1.11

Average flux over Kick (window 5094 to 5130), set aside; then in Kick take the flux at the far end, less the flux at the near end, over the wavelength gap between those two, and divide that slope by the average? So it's 0.003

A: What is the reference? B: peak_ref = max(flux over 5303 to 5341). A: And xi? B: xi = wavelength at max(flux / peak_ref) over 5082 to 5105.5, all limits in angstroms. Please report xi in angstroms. 5089.69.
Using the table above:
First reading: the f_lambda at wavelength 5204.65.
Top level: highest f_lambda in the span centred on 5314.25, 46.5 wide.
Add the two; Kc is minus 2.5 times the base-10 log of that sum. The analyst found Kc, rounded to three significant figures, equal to -2.83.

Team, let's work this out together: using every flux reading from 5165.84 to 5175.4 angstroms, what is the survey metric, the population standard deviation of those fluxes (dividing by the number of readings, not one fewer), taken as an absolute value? 0.36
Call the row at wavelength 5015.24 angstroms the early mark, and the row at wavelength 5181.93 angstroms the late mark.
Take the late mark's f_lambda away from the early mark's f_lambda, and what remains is -1.5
